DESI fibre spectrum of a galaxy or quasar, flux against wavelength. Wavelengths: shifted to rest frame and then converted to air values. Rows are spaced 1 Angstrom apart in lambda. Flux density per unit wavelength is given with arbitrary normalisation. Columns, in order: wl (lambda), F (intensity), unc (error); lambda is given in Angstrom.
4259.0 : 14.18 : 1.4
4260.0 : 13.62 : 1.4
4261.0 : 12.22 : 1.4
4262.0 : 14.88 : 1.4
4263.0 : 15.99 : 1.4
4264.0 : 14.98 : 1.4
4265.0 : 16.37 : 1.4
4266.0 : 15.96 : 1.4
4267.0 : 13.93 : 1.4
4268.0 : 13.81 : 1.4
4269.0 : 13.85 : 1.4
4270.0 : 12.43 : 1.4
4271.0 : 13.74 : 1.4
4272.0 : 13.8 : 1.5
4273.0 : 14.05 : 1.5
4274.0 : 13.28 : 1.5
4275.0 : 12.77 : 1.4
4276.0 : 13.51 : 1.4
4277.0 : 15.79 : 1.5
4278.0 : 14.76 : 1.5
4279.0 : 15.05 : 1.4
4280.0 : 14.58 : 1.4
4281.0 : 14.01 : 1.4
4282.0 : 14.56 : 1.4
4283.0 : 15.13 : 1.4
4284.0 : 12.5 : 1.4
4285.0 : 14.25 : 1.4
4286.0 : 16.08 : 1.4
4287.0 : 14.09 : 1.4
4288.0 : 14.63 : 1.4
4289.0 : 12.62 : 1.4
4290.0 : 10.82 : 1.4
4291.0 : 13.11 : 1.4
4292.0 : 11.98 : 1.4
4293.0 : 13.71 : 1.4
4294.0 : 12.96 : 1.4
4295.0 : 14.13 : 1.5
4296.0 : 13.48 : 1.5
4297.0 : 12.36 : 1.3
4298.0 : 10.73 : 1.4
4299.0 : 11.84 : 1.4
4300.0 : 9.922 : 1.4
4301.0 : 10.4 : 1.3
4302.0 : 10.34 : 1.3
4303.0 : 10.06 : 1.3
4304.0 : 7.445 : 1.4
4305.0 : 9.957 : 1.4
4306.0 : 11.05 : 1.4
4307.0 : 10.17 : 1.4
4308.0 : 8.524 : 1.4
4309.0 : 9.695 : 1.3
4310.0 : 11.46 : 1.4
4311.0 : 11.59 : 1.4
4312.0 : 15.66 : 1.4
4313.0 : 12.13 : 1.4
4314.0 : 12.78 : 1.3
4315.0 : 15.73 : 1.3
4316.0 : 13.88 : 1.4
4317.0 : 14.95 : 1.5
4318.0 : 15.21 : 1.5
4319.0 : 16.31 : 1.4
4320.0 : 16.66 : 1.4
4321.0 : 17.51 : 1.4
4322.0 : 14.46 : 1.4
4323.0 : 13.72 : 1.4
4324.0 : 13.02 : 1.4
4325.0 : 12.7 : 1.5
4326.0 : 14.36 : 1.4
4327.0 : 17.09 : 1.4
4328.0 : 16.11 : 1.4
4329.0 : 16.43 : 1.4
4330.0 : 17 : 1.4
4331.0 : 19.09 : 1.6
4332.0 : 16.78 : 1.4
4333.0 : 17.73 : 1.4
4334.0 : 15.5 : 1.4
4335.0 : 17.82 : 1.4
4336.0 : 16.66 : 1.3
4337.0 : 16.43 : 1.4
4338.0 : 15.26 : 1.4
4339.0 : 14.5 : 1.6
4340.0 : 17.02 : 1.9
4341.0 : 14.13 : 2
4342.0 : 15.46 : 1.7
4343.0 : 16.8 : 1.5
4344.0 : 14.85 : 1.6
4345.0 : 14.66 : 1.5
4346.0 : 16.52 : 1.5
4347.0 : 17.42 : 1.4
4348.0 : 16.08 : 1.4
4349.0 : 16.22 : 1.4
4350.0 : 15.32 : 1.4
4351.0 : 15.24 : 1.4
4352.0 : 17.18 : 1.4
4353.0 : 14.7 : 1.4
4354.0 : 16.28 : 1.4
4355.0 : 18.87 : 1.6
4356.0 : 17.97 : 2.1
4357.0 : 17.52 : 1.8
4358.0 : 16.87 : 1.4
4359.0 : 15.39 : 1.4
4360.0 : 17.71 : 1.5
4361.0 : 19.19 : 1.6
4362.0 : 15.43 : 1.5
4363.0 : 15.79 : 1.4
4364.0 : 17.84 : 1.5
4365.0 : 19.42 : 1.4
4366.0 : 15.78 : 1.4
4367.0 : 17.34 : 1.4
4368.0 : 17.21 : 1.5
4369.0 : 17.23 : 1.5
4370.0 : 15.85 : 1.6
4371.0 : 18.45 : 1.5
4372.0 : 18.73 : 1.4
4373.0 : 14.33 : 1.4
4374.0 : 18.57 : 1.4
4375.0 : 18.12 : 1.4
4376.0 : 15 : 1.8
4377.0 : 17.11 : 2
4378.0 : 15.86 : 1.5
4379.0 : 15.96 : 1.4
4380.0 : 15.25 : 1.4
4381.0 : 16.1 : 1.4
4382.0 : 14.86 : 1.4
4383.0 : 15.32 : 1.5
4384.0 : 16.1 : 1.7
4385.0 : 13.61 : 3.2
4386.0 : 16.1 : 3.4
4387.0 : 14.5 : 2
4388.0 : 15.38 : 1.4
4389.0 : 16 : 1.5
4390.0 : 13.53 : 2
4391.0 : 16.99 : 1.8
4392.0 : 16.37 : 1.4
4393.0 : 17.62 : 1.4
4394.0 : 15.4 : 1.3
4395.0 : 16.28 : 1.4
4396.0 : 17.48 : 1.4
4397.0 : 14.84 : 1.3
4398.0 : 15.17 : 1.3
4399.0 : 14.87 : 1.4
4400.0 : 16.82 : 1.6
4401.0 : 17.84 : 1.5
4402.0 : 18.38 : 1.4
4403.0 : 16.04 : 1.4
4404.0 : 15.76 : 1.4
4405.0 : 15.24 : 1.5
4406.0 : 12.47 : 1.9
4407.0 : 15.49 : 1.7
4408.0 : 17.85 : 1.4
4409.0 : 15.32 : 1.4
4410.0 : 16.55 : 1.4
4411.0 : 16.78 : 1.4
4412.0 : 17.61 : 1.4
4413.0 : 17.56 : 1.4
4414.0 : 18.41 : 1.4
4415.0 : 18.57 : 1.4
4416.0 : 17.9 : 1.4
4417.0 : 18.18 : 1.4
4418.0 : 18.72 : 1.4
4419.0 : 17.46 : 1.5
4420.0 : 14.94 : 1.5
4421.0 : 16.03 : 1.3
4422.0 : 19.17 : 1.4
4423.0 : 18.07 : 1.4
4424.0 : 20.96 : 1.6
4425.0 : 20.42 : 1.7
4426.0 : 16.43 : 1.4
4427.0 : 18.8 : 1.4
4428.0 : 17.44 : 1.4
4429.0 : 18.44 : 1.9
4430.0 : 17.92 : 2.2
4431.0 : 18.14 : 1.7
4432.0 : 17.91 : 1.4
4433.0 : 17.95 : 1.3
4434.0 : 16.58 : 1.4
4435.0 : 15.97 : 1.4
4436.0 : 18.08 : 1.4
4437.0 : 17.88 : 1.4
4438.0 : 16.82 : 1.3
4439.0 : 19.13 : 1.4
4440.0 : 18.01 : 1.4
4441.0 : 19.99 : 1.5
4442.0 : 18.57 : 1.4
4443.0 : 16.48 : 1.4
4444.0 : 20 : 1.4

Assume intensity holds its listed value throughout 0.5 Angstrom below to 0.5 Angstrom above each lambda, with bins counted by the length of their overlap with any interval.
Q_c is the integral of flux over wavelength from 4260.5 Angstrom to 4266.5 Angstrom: 90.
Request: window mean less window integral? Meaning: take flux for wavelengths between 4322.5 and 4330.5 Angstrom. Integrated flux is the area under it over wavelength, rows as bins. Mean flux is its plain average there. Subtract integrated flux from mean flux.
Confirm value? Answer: -105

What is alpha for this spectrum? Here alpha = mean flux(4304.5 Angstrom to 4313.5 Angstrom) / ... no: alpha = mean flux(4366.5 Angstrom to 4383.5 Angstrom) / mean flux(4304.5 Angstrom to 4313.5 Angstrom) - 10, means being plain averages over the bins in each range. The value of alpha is -8.5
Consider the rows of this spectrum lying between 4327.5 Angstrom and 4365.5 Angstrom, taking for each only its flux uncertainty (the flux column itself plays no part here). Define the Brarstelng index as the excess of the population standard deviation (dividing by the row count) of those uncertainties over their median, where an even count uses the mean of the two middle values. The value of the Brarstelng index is -1.2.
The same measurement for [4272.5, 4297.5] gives -1.4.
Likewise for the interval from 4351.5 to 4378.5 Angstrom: -1.3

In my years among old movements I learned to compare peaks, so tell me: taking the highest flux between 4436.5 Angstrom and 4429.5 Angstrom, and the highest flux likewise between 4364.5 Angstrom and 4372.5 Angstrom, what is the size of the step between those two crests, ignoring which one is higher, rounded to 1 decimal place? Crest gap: 1.3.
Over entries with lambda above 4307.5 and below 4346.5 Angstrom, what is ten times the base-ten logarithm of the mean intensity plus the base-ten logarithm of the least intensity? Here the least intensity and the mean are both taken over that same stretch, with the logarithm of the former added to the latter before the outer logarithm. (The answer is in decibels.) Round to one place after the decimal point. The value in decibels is 12.0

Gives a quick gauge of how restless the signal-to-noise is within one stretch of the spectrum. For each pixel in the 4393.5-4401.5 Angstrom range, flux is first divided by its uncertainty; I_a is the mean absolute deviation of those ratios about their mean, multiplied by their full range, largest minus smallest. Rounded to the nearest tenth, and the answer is 1.0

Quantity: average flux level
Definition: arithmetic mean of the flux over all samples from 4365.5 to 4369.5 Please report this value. 17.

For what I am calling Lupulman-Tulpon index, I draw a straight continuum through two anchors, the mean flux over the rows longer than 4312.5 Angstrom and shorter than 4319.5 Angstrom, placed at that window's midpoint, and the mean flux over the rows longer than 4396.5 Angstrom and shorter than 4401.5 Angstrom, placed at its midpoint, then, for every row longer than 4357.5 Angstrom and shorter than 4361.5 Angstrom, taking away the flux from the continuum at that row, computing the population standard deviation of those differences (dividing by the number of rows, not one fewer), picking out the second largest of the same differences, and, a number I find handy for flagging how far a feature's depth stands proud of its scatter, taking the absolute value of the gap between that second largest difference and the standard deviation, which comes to 3.1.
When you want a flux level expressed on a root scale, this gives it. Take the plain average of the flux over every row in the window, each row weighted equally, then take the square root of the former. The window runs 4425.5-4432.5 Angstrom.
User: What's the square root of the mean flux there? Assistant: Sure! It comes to 4.23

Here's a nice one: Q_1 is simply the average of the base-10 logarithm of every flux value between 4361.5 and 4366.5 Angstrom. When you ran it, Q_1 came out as 1.22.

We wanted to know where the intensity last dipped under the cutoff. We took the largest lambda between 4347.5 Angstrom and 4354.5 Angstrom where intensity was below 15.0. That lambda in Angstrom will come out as 4353.0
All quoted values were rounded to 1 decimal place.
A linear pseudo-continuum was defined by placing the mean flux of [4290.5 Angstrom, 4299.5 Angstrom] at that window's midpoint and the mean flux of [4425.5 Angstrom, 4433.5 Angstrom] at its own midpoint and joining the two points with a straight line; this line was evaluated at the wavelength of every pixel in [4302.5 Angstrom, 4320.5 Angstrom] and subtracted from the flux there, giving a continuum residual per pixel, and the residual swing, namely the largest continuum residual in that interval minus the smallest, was 8.6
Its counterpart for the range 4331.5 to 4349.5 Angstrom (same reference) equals 3.9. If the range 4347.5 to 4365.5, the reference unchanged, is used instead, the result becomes 4.3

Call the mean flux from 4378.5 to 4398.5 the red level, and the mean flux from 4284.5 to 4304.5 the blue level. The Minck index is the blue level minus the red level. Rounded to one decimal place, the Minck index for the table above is -3.4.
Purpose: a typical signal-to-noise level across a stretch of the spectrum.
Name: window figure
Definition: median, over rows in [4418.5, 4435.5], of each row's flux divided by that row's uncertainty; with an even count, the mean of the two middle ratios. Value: 12.0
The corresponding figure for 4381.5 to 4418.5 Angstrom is 11.5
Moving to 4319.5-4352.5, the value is 11.2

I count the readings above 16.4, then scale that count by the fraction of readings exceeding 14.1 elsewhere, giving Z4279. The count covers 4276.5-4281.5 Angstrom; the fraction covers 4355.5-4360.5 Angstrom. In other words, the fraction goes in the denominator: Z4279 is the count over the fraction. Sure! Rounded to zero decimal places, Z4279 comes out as 0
